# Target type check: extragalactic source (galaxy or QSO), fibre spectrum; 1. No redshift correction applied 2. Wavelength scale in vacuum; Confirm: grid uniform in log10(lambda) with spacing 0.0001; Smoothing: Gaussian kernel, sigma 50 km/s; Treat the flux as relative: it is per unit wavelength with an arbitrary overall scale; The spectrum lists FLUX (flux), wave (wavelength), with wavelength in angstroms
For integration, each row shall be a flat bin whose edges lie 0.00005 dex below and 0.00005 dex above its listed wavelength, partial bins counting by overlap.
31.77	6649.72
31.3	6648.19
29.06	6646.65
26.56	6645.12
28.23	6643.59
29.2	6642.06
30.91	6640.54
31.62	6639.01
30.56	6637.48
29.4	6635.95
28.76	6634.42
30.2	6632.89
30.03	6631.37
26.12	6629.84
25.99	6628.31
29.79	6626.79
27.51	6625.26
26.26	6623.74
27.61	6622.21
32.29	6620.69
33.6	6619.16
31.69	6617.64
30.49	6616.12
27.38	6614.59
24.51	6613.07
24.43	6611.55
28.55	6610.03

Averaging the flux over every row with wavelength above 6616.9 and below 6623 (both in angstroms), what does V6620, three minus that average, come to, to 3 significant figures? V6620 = -28.3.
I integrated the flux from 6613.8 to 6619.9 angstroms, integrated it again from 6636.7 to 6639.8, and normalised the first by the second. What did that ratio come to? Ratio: 2.0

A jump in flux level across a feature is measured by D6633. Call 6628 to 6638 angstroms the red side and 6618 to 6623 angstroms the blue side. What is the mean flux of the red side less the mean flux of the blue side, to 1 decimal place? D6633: -2.4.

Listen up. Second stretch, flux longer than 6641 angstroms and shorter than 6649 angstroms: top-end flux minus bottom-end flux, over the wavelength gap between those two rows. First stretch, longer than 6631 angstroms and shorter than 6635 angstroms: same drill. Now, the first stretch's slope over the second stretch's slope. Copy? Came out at -1.2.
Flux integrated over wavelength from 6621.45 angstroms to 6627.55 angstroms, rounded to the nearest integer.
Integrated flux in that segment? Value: 170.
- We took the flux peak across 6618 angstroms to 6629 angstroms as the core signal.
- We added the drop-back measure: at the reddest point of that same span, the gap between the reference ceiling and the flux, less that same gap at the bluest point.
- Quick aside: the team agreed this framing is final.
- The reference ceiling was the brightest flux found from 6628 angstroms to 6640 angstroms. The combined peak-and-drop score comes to 41.2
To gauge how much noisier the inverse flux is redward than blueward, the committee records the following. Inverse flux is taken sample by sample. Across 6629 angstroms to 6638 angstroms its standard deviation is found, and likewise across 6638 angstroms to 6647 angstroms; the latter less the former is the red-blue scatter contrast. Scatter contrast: 0.0001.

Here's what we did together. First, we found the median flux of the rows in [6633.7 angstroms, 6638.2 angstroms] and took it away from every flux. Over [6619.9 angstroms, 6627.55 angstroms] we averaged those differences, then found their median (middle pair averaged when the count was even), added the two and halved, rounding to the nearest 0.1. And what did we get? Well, -1.2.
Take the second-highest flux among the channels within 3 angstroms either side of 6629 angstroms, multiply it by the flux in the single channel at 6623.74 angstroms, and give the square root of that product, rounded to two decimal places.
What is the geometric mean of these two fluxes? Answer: 27.97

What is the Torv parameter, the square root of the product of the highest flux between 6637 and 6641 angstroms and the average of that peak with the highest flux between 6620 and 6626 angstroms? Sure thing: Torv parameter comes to 31.8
